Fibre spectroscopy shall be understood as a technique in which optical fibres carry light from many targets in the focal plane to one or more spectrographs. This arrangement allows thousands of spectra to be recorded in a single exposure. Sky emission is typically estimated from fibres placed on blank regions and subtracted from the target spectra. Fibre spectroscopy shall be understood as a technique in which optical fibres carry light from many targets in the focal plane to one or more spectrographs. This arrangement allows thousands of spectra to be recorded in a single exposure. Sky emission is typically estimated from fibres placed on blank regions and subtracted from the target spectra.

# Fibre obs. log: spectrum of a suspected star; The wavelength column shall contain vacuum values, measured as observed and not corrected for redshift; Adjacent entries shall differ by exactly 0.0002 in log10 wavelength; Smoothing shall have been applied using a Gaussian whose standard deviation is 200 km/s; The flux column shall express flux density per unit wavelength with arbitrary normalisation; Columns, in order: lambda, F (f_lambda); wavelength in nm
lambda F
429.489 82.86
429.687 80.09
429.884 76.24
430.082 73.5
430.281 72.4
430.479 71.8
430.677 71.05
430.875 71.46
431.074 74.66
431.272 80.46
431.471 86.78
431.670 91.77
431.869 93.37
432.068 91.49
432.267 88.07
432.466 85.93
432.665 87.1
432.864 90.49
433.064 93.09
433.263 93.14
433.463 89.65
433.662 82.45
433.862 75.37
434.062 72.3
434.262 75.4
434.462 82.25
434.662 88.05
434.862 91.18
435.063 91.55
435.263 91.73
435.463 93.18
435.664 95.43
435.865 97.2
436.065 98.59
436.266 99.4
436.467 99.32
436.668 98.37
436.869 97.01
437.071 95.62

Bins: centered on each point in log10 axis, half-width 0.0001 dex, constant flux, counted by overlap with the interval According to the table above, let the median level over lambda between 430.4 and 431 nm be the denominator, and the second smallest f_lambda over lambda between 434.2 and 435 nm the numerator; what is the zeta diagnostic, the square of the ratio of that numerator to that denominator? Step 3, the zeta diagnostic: 1.32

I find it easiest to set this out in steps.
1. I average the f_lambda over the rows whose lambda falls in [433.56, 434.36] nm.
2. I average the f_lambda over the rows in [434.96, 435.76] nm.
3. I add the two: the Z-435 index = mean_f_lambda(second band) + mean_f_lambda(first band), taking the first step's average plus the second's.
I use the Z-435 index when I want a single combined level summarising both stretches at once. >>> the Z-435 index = 169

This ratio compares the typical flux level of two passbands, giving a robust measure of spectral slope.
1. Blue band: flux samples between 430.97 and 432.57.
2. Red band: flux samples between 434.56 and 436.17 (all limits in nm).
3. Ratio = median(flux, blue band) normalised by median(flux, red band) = 0.95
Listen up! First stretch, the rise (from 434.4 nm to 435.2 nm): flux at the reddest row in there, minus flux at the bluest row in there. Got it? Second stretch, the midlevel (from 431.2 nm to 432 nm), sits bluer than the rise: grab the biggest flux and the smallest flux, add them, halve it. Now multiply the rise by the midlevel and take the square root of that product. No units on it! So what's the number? 28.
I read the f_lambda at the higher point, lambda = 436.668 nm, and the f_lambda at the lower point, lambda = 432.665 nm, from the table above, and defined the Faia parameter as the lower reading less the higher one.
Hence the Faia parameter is -11.3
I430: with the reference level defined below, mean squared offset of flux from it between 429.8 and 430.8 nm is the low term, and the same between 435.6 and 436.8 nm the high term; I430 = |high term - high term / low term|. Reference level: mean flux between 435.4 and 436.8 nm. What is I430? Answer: 2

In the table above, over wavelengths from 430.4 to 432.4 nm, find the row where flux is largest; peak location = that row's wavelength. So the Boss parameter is 431.869 nm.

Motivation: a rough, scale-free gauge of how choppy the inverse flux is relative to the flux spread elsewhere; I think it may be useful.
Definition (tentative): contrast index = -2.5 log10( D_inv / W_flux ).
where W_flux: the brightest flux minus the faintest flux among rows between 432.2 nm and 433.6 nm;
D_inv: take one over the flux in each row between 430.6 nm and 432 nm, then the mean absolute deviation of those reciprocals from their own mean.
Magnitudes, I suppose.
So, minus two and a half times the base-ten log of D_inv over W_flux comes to 9.5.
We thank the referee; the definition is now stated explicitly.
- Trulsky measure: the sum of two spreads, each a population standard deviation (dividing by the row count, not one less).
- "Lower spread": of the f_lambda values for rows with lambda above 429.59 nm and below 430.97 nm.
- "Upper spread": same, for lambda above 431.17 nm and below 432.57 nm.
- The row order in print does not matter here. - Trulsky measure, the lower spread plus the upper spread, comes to 7.1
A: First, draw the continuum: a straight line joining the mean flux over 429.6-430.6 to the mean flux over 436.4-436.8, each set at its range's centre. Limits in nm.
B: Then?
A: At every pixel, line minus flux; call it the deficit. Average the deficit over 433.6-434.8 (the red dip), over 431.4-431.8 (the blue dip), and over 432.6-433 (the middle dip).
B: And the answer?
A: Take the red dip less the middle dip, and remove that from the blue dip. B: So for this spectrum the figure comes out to -24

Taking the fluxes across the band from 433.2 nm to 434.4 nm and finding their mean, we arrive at 81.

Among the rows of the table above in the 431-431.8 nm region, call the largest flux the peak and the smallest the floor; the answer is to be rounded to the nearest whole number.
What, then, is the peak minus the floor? 17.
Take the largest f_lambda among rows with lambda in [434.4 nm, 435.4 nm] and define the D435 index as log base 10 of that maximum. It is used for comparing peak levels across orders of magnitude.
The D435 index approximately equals 1.96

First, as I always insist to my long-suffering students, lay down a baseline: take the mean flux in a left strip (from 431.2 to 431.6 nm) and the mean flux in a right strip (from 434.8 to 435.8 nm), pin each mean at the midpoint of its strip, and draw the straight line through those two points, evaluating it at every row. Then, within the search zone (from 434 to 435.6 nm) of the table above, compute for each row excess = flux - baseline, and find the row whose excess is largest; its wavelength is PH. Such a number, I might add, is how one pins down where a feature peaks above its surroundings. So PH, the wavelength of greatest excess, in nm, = 435.463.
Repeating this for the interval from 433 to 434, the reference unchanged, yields 433.064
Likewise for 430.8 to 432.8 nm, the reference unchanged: 431.869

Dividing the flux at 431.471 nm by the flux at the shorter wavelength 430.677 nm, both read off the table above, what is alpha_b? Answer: 1.22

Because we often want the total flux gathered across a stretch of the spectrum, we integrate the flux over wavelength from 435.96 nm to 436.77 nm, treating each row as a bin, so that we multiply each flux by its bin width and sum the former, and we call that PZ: 80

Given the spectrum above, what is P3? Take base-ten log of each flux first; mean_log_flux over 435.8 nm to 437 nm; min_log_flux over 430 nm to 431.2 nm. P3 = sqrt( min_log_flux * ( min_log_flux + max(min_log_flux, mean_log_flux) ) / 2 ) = 1.89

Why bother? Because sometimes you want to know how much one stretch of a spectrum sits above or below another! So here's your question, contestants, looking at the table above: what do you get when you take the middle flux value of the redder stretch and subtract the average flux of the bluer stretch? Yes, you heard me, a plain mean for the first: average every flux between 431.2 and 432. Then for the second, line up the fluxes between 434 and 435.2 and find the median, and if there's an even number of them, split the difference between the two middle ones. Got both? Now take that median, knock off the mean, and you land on -3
